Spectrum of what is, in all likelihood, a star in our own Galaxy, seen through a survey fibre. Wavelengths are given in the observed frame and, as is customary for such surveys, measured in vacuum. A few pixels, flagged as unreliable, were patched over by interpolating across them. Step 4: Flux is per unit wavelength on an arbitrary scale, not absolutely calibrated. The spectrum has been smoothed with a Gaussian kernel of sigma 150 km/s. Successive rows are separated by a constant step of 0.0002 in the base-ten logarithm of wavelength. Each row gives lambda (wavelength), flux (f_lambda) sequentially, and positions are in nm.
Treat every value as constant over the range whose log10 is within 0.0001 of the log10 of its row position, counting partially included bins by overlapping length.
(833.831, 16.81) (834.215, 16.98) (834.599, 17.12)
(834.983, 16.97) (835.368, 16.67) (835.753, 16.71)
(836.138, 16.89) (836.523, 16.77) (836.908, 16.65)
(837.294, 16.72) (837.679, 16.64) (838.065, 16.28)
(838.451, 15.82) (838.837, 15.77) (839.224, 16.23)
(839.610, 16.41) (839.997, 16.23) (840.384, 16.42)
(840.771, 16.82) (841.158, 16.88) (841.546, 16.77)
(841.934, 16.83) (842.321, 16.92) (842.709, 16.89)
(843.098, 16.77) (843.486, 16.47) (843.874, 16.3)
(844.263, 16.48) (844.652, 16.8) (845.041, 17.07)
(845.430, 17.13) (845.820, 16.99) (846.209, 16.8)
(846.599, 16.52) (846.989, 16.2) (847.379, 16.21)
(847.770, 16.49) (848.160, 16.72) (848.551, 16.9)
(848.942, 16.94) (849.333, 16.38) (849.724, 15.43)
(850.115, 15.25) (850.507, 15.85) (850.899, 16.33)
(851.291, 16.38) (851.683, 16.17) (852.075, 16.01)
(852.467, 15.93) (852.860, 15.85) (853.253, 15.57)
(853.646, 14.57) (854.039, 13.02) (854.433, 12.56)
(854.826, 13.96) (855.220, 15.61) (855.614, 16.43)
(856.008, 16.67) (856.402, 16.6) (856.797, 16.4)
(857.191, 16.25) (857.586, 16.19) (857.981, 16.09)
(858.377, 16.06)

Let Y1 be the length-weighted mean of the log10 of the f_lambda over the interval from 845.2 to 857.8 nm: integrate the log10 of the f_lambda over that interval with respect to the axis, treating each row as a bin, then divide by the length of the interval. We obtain 1.202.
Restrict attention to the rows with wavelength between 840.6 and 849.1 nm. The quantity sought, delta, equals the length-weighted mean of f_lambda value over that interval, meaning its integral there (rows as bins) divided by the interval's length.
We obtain 16.7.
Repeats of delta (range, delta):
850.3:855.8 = 15.3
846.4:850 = 16.4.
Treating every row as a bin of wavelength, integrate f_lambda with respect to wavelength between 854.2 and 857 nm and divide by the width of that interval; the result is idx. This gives 15.4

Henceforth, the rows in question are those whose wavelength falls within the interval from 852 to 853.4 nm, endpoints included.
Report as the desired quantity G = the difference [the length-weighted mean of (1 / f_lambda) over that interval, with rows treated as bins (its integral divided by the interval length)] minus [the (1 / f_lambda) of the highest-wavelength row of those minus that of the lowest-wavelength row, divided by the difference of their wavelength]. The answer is 0.0617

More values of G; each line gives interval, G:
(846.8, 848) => 0.0627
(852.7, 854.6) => 0.0600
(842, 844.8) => 0.0598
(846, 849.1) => 0.0605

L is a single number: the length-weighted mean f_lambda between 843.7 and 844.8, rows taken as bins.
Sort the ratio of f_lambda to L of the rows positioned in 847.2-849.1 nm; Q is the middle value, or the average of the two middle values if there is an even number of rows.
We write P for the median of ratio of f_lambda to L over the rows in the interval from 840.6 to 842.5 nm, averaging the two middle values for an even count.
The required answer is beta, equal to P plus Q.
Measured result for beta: 2.03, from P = 1.02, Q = 1.01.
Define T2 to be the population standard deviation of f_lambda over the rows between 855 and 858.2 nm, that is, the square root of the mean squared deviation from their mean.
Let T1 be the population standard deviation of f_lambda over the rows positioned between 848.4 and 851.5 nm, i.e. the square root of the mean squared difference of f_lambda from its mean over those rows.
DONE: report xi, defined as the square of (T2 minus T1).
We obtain 0.07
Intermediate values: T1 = 0.58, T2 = 0.3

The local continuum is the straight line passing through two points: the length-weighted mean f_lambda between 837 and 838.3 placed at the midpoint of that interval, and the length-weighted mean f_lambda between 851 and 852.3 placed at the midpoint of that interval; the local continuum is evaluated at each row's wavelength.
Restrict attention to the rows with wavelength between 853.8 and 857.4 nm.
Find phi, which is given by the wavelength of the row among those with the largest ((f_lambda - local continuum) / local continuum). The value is 856.008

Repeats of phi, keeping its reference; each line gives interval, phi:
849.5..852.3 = 851.291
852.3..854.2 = 852.467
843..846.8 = 845.430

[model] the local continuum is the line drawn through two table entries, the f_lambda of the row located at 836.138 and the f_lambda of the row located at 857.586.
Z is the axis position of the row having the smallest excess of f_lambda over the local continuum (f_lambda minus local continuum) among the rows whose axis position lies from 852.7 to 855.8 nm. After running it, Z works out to 854.433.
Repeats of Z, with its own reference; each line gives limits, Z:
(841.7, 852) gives 850.115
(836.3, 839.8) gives 838.837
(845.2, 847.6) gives 846.989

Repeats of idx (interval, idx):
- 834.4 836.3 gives 16.9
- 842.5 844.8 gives 16.6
